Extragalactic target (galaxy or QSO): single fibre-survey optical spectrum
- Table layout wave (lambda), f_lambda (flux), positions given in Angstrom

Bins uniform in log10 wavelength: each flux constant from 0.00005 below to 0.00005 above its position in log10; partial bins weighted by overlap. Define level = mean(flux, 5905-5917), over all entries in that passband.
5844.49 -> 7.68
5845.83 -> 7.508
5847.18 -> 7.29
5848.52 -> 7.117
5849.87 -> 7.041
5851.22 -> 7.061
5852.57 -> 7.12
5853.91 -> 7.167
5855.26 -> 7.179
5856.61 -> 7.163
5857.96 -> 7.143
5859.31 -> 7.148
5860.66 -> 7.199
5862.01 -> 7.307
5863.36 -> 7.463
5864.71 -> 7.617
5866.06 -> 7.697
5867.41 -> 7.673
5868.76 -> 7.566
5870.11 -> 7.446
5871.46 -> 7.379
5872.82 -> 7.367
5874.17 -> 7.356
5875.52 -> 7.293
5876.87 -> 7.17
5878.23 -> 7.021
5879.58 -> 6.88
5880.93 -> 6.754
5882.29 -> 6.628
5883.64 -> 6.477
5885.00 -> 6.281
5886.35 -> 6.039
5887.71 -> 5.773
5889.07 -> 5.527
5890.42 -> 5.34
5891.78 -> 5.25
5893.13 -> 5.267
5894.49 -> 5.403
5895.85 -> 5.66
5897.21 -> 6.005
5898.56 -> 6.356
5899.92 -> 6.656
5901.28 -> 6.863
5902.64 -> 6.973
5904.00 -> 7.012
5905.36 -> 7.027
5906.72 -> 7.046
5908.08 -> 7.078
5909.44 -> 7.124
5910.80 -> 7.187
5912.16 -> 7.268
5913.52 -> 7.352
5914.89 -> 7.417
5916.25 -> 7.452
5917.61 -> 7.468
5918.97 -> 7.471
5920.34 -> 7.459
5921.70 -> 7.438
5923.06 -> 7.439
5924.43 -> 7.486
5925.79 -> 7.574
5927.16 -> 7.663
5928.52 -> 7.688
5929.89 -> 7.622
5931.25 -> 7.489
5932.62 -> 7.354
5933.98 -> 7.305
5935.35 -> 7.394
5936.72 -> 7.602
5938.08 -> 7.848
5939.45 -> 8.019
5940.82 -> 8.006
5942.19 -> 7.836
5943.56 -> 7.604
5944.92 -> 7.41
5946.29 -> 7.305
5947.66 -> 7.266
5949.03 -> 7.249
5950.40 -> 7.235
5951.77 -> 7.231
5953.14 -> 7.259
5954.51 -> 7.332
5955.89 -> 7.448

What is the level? 7.22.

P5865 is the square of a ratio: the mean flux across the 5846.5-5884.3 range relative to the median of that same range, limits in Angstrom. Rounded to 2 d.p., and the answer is 1.01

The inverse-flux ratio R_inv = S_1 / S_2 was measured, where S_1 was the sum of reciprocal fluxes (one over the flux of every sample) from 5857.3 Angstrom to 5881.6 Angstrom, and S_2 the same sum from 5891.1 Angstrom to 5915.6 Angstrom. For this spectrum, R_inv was 0.89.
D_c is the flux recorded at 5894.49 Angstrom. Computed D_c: 5.403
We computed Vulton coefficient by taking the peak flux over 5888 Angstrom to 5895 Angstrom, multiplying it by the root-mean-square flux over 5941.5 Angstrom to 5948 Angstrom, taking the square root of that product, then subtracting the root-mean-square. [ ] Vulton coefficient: -1.1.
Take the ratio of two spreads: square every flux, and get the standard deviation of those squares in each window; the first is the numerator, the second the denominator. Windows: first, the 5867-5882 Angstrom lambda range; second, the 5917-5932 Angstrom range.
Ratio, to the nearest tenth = 2.9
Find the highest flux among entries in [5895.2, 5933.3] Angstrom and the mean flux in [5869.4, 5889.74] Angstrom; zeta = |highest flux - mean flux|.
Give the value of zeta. 0.9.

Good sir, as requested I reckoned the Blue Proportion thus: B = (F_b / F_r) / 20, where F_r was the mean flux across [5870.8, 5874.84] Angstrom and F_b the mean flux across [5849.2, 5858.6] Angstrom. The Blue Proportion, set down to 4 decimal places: 0.0484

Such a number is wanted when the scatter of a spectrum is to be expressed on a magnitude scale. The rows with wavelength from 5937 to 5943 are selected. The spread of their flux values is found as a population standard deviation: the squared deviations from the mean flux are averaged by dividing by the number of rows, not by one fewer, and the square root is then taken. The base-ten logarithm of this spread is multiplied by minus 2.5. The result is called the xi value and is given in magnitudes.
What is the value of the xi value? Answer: 2.7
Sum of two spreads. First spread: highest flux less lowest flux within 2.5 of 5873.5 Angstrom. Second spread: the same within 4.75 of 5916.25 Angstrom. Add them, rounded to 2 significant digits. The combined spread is 0.29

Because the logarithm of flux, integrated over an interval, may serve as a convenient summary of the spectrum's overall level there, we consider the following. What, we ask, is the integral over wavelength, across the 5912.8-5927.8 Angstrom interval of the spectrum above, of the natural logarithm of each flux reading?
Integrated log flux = 30.2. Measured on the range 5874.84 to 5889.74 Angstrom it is 27.9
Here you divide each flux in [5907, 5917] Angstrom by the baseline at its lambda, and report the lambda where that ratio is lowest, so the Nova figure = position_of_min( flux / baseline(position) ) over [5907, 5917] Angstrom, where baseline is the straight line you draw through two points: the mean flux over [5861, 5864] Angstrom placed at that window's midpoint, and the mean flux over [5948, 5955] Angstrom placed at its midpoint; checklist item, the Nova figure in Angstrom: 5908.08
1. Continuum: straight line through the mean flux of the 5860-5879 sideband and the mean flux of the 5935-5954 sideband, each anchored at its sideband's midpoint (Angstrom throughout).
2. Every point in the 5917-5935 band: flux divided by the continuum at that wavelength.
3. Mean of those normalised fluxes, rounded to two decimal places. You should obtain 1.00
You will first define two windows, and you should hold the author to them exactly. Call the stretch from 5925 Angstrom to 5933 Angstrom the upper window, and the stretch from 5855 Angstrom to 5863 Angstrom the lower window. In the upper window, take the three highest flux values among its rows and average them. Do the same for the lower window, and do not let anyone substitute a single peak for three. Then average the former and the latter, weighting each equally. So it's 7.44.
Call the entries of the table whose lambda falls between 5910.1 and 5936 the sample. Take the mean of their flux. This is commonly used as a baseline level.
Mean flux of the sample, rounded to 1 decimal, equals 7.4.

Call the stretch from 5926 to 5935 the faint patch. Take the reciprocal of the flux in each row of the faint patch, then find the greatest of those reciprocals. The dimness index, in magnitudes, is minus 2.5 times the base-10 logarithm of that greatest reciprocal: 2.16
